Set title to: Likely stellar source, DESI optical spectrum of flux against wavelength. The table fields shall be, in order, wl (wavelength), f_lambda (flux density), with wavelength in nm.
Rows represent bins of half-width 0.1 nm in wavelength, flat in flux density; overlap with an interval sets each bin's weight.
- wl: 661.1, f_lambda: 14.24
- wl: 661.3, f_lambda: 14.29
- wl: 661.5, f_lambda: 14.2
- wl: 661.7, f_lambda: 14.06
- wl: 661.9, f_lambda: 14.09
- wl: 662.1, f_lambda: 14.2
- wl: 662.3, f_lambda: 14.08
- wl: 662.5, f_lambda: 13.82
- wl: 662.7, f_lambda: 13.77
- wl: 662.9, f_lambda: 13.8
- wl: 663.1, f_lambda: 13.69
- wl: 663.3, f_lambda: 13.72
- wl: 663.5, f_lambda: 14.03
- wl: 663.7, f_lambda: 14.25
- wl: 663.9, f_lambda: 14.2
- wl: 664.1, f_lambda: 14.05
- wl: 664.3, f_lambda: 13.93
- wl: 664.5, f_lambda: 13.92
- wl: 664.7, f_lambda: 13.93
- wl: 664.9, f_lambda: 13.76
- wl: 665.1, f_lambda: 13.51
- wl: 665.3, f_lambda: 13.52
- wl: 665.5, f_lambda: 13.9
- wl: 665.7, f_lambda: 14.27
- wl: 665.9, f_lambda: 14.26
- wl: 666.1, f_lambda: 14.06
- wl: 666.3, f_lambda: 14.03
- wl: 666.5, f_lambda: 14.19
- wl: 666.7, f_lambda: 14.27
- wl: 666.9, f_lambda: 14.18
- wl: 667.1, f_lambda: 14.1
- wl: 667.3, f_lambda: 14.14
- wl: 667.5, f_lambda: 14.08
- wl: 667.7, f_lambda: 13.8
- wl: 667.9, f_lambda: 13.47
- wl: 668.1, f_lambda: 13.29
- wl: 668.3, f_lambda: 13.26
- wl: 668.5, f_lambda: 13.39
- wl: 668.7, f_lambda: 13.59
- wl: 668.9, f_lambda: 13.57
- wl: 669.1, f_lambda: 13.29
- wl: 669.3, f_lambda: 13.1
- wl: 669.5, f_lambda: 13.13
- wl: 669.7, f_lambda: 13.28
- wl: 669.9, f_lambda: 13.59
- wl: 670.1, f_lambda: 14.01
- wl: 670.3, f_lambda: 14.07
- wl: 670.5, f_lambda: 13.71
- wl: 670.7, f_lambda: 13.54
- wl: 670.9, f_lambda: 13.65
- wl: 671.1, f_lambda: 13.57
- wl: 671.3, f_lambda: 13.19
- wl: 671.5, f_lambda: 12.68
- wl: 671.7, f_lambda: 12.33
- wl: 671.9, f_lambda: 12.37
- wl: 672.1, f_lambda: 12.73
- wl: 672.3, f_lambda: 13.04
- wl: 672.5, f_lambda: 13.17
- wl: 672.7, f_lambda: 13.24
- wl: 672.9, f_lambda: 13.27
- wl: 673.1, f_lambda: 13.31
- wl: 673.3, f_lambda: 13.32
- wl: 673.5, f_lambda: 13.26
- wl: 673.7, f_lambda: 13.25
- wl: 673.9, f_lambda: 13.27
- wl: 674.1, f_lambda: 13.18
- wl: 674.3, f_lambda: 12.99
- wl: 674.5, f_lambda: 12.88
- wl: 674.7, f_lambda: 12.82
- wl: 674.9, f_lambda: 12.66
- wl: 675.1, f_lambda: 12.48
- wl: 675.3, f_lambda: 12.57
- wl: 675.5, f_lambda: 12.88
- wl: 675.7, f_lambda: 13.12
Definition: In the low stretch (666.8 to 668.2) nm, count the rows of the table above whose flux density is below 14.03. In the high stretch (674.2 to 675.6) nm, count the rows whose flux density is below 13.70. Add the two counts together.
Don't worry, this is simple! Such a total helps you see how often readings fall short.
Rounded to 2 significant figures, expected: 10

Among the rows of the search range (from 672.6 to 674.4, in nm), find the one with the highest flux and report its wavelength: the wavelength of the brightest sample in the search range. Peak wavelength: 673.3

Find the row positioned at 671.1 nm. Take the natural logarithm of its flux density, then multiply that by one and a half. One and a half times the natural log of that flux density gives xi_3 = 3.91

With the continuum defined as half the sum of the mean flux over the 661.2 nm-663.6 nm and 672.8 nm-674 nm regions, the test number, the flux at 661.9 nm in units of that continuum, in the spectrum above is 1.03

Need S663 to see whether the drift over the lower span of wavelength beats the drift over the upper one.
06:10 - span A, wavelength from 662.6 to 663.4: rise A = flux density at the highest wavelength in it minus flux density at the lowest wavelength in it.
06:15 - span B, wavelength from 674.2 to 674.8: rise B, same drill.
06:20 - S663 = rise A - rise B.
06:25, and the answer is 0.1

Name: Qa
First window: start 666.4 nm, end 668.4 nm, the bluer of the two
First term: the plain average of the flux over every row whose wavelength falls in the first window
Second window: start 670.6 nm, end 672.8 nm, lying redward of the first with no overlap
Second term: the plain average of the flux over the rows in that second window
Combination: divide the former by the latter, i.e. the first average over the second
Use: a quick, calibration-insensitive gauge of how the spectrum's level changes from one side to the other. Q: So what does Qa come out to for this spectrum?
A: 1.06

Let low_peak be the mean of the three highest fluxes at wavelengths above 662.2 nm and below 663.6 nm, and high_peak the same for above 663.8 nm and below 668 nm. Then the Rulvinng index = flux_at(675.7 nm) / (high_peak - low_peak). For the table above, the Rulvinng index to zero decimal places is 45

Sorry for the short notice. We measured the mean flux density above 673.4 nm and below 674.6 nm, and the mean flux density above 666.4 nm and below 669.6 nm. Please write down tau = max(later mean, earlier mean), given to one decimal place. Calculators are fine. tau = 13.7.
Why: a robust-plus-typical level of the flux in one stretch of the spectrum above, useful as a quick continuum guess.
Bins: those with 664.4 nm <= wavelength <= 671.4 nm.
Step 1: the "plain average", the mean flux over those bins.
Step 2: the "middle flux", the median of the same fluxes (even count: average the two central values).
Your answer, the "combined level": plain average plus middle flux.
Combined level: 27.4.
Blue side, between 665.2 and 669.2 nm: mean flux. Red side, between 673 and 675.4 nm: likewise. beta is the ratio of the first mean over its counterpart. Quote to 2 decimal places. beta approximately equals 1.06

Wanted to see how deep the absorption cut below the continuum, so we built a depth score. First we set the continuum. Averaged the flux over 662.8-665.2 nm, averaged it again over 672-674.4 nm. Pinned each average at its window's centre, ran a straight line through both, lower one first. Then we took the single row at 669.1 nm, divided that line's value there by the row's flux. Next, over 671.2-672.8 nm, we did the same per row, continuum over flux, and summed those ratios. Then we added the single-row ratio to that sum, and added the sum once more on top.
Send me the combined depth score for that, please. 17.6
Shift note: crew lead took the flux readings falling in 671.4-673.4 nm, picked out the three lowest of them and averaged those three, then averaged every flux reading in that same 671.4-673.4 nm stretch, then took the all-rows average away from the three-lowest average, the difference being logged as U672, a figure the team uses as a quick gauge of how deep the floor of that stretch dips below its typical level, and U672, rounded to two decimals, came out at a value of -0.49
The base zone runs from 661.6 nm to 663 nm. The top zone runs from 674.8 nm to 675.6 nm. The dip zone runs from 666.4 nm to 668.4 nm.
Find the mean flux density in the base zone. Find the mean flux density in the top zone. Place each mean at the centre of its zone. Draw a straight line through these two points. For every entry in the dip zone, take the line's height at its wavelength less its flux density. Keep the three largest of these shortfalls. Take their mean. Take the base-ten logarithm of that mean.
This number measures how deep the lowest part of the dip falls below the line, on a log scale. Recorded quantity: -1.4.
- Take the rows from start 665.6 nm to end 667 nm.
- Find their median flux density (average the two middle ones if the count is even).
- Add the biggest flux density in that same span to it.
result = 28.5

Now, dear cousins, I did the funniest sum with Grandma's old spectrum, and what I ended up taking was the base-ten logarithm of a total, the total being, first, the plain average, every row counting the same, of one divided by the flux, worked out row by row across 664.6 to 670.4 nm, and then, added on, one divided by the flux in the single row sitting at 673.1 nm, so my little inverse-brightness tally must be -0.830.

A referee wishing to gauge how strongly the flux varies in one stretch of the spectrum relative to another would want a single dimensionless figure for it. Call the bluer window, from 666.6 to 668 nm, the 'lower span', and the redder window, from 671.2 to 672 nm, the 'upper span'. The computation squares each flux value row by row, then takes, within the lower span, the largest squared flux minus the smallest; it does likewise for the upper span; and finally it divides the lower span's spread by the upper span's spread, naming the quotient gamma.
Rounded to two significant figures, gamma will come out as 1.0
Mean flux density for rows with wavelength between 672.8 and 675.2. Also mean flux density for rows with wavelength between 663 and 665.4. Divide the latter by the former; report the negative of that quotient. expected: -1.06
